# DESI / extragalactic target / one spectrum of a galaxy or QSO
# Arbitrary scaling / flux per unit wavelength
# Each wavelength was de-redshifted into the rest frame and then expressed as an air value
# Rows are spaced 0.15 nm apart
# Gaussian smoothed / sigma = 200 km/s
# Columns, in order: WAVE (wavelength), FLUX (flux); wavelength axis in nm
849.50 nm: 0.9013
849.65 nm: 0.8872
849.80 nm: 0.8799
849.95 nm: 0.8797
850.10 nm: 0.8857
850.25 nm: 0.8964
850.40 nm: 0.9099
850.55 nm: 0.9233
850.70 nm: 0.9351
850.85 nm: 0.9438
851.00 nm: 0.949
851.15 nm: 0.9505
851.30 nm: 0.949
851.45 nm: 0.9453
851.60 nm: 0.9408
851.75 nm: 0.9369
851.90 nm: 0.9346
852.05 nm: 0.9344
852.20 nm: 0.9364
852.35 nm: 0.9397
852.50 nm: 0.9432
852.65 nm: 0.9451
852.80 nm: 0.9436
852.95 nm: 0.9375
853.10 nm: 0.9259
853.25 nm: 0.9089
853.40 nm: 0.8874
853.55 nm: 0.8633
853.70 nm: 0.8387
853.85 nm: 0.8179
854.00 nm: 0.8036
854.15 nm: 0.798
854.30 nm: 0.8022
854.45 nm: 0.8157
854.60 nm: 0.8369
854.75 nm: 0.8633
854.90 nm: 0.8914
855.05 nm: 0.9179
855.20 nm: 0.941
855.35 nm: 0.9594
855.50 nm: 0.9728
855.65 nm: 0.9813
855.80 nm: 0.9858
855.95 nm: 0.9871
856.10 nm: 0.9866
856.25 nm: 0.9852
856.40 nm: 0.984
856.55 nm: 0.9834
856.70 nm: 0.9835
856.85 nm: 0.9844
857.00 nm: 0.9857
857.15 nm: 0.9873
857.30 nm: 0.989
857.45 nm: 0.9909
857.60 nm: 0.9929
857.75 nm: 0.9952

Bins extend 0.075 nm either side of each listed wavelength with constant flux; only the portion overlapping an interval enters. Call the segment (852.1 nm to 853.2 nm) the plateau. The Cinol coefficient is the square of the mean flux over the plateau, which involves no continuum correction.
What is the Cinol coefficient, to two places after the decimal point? 0.88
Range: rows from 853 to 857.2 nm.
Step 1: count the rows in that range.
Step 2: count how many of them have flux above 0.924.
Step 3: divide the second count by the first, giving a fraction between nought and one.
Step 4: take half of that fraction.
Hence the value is 0.27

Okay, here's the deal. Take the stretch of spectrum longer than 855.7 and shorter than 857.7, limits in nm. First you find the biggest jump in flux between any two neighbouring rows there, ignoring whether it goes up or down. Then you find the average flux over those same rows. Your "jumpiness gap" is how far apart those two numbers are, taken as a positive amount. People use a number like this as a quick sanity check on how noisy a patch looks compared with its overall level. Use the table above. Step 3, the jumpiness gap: 0.985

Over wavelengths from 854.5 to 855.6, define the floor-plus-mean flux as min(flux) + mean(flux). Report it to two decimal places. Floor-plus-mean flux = 1.75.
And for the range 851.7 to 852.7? 1.87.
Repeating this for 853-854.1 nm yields 1.67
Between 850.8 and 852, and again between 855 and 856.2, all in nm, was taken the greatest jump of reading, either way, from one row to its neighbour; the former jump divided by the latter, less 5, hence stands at -4.8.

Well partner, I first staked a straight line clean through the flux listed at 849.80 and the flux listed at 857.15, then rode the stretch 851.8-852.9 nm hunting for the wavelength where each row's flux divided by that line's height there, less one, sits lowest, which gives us 852.80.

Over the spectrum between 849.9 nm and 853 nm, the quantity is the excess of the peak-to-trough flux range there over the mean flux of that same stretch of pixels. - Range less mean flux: -0.86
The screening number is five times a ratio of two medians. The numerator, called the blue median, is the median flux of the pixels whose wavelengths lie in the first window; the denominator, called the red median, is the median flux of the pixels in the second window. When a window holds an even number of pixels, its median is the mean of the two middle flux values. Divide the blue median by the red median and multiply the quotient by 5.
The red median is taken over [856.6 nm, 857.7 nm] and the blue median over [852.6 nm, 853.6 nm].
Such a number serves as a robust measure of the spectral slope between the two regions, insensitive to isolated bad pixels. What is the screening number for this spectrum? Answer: 4.69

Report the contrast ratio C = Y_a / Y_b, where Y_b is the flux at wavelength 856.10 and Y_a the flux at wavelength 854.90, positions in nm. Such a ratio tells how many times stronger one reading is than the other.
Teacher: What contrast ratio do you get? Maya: 0.904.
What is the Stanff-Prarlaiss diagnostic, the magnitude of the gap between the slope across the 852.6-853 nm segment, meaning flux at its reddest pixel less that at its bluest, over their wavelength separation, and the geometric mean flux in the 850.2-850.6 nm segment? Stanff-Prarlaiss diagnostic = 0.94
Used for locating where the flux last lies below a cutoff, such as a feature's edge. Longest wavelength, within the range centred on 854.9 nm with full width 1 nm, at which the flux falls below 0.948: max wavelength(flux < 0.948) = 855.20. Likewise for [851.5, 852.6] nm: 852.50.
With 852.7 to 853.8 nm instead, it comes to 853.70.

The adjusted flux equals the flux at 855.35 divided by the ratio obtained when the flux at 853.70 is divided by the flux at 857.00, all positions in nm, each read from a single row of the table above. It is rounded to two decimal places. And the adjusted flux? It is 1.13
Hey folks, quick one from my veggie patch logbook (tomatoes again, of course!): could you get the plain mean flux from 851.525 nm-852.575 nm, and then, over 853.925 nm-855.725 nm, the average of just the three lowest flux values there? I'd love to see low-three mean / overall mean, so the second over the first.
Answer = 0.85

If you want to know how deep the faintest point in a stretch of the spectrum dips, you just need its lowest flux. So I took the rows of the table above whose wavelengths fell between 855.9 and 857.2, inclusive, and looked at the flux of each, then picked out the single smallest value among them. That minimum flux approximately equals 0.9834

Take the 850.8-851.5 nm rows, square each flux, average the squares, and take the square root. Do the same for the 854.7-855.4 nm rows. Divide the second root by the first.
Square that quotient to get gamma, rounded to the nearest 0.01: 0.93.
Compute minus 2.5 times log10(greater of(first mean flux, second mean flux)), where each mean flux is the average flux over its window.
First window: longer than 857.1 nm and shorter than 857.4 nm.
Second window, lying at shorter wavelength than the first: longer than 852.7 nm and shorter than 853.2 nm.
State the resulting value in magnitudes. 0.013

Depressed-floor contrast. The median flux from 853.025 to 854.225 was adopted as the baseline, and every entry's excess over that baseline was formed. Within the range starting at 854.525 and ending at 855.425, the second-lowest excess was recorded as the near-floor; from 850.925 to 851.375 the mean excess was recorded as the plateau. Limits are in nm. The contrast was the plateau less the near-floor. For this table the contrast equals 0.086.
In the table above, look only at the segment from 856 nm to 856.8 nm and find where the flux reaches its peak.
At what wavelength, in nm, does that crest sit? 856.10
